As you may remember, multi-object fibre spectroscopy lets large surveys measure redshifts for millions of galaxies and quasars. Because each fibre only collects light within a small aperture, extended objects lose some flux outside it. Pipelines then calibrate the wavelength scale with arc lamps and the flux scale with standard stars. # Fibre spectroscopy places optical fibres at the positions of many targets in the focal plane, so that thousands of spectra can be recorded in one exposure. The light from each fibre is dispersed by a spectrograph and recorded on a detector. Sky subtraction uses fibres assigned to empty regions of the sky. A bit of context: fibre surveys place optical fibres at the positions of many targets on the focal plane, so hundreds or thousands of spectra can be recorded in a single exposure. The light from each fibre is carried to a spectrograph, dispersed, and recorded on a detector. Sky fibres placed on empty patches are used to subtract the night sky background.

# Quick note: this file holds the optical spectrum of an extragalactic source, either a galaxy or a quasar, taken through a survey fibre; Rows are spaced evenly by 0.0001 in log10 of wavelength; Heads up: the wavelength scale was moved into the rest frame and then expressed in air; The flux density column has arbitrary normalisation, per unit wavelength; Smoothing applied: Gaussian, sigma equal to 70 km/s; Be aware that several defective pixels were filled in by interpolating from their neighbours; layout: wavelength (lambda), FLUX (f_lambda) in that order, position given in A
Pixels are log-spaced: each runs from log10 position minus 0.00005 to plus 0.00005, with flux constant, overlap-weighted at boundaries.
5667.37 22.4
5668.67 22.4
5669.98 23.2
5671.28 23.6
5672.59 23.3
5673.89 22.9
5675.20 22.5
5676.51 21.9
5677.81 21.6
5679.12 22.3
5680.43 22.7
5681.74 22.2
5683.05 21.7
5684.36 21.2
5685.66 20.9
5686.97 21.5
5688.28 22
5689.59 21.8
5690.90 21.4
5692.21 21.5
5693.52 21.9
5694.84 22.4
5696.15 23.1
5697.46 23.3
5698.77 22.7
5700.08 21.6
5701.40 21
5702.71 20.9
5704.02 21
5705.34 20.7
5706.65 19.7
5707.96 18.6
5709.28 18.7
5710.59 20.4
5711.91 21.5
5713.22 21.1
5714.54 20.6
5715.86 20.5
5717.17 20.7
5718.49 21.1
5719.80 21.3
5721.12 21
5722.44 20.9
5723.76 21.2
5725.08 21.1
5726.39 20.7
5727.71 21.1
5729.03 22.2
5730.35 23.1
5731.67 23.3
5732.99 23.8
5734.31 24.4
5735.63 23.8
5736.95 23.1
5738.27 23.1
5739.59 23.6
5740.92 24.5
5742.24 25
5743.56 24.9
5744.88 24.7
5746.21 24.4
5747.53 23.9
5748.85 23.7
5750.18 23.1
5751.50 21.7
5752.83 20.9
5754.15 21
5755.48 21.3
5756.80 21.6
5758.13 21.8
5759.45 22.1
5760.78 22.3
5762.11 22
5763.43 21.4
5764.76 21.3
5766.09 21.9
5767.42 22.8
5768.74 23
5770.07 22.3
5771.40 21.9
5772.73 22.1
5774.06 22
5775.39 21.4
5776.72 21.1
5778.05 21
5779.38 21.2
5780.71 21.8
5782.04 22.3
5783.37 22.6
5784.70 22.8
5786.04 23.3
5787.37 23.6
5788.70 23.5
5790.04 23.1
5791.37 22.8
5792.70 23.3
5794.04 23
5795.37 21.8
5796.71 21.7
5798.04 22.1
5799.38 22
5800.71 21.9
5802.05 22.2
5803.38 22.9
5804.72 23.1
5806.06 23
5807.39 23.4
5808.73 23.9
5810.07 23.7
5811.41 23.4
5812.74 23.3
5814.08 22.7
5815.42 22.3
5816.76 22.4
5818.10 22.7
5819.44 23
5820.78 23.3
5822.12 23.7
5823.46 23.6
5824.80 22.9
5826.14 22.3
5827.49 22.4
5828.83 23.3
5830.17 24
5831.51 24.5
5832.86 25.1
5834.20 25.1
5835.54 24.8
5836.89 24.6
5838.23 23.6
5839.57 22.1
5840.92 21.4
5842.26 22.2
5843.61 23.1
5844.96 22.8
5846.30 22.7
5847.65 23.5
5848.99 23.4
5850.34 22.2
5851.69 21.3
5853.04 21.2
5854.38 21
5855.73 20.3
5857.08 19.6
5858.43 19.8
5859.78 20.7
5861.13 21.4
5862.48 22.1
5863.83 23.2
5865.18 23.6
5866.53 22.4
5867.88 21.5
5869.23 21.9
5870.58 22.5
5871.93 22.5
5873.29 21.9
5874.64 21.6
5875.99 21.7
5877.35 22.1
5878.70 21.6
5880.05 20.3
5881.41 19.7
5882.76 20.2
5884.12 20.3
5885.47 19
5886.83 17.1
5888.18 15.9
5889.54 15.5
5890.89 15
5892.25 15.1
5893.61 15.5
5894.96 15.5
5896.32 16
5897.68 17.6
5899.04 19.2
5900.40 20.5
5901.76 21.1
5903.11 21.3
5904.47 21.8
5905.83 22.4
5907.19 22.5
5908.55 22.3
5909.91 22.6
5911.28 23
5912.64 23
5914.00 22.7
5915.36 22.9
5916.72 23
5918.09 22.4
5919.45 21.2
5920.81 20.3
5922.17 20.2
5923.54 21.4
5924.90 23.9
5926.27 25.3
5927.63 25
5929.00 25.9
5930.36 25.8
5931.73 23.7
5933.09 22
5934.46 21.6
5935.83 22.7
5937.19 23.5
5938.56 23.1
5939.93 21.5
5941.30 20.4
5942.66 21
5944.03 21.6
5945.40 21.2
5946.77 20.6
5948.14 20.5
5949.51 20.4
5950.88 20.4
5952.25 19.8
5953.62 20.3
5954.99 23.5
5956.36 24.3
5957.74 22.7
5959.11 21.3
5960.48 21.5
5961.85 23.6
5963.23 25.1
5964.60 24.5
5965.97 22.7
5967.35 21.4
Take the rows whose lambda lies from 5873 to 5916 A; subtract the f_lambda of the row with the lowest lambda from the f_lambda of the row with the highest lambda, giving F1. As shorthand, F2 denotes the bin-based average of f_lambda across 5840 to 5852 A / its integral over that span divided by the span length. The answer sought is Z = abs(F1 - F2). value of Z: 21.5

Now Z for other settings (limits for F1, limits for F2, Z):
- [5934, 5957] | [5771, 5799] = 19.6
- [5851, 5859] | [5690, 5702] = 23.6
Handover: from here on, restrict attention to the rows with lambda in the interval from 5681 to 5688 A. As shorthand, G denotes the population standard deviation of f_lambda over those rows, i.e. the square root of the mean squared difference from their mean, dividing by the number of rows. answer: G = 0.4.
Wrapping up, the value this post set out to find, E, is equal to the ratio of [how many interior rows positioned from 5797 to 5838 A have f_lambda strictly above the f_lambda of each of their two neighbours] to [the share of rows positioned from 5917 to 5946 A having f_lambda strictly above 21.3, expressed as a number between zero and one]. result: 4.2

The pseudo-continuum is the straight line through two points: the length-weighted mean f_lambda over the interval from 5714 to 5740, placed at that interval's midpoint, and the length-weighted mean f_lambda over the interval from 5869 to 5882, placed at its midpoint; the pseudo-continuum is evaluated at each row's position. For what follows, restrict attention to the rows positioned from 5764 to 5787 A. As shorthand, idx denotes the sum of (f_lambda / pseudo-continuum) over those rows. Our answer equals 17.1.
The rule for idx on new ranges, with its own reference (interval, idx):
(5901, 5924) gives 17.4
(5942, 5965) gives 17.5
